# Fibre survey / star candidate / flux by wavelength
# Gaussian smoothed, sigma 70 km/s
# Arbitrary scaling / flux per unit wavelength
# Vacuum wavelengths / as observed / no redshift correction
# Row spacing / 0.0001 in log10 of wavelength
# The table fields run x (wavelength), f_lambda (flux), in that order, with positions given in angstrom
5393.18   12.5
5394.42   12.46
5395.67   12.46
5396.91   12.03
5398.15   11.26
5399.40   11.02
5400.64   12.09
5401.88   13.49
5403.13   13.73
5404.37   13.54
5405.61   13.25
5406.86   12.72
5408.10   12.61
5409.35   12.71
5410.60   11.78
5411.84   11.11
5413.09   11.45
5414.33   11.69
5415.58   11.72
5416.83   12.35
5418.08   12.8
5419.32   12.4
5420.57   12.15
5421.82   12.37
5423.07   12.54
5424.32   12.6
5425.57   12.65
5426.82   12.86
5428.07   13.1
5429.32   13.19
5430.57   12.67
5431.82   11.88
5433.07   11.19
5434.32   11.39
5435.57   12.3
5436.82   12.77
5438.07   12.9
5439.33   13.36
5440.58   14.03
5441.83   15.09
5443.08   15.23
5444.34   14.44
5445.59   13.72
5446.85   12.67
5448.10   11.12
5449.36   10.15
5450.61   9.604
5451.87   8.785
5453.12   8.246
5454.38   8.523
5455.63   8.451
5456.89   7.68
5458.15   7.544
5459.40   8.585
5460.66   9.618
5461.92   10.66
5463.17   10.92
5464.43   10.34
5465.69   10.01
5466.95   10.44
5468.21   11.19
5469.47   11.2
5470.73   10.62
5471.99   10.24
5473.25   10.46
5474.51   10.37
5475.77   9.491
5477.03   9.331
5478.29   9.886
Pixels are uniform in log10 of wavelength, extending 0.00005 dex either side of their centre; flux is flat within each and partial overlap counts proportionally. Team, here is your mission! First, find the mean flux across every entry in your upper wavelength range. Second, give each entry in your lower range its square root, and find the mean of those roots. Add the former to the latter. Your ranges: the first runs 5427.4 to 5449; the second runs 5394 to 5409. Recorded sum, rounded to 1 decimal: 16.5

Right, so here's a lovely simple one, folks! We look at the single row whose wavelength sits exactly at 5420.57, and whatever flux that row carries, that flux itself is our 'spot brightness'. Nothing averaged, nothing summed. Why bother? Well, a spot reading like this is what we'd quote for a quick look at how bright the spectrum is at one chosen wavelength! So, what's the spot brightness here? 12.15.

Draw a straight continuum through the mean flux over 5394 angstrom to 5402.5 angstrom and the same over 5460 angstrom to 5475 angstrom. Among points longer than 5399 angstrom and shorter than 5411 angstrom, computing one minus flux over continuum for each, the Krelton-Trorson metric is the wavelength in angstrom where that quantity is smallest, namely 5403.13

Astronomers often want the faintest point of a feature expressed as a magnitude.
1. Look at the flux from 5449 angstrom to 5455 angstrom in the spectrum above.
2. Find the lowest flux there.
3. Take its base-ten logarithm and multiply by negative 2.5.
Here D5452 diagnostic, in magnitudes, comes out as -2.29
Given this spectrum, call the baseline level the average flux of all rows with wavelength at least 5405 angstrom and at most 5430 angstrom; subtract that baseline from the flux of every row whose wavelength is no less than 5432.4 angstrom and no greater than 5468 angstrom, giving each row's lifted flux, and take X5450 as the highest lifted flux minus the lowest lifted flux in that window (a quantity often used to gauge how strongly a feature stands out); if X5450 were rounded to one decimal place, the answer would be 7.7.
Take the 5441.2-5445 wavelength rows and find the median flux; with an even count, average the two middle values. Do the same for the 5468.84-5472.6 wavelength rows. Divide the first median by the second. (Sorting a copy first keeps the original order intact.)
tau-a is 1.4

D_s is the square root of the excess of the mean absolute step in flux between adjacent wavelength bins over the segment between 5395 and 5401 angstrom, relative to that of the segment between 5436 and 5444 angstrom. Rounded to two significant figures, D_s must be 0.37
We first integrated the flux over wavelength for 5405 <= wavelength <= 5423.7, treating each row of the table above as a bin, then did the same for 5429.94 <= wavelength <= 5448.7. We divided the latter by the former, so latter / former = 1.065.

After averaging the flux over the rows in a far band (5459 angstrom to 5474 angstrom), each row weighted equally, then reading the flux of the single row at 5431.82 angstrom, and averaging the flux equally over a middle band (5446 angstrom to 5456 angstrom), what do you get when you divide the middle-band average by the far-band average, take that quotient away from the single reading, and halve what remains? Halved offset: 5.5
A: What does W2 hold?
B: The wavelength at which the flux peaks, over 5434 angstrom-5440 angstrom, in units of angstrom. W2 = 5439.33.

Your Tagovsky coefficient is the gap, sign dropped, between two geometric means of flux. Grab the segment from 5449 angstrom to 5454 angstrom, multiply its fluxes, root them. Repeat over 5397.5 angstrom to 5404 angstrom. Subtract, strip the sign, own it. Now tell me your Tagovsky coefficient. 3.1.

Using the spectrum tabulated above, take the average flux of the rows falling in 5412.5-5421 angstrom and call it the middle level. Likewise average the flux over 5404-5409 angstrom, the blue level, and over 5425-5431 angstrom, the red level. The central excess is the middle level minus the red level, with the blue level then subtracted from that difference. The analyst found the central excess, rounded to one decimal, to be -13.8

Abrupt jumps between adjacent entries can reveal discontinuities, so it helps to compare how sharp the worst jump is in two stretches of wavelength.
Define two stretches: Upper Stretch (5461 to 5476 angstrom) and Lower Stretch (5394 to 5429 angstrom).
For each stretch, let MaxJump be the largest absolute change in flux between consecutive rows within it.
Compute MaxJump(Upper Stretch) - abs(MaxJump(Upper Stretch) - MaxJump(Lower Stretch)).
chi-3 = 0.36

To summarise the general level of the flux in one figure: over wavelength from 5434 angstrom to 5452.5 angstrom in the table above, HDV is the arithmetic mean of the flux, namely 12.5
